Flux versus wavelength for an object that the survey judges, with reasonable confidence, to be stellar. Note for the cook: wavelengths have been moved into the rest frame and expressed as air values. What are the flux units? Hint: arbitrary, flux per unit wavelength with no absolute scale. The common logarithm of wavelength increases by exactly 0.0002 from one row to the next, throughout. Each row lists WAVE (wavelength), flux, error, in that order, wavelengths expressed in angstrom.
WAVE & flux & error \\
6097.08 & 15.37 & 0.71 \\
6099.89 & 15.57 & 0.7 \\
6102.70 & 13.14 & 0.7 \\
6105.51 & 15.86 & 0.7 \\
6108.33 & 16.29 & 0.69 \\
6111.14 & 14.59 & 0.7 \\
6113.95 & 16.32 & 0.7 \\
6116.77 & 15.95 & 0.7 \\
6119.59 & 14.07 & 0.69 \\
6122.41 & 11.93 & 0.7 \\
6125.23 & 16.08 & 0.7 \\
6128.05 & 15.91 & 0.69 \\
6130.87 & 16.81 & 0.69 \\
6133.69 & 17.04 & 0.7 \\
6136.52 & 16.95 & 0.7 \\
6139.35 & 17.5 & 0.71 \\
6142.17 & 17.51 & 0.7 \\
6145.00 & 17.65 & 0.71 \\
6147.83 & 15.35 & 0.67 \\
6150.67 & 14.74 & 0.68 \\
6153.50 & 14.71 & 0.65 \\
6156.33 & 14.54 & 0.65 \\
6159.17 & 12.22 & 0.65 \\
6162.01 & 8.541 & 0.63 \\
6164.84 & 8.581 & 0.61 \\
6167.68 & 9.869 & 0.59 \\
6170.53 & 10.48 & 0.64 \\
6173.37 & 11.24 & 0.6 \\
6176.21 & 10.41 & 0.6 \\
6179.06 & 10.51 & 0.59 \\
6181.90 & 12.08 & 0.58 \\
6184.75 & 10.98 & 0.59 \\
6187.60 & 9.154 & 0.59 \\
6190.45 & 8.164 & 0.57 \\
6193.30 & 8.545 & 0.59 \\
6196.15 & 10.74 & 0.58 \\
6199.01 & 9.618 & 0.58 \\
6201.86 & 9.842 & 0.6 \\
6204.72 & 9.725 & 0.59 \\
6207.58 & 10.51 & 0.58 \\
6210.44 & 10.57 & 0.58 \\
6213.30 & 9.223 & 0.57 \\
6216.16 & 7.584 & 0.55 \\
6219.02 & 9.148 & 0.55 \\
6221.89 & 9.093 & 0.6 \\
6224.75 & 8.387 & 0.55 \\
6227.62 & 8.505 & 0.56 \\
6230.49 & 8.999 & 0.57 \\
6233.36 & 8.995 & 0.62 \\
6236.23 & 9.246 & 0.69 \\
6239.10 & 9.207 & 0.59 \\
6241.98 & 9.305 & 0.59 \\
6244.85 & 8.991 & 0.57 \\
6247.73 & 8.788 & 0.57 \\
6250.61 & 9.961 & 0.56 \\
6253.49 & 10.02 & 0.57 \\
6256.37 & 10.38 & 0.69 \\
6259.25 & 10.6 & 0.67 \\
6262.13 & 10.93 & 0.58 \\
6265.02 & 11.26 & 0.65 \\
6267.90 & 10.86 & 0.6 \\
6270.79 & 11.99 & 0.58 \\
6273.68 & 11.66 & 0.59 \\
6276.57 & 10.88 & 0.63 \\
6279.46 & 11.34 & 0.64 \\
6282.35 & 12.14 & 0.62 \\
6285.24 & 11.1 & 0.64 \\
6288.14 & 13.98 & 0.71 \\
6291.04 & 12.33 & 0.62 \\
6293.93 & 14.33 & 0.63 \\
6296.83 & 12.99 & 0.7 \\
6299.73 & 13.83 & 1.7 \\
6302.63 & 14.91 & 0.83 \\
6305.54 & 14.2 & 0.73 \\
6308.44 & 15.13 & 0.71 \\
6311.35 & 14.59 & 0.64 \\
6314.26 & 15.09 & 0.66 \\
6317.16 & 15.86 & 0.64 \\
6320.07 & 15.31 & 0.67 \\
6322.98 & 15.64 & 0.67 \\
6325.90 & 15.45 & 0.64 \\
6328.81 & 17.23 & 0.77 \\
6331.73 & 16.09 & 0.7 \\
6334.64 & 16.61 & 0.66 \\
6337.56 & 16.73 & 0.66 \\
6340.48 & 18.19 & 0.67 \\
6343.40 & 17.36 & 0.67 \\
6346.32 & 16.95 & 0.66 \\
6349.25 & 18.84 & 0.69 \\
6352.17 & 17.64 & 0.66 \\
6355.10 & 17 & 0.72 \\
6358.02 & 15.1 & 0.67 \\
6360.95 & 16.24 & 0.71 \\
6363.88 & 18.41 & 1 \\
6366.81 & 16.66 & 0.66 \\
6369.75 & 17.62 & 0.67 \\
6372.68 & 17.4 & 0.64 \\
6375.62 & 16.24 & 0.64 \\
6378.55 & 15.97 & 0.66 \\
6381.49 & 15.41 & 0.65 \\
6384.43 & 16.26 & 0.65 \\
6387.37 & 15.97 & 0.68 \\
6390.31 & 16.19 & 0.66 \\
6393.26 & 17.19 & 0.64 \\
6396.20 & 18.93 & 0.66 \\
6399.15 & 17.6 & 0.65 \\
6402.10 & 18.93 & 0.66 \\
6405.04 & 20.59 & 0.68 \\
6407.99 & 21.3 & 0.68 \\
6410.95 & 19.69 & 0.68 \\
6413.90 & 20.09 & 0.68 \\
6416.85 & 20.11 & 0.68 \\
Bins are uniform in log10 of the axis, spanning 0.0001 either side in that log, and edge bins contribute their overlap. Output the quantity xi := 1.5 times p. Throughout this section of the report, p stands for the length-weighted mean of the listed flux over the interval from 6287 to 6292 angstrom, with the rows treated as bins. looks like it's 19.8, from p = 13.2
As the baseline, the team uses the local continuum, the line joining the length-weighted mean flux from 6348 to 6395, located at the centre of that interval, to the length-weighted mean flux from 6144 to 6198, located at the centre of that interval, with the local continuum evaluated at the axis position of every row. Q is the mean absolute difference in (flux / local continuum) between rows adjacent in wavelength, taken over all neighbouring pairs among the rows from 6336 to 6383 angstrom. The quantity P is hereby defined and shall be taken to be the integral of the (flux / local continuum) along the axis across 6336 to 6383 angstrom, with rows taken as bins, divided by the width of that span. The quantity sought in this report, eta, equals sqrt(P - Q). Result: 0.98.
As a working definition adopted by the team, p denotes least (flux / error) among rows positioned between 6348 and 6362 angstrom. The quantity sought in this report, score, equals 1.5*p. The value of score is 34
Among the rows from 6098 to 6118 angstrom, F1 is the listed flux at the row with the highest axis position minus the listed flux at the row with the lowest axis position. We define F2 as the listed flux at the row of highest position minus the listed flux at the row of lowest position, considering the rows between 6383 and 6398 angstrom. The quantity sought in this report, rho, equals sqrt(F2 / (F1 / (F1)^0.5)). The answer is 2.08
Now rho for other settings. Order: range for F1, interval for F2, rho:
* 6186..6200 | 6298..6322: 1.47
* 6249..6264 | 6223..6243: 0.97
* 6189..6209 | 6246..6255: 0.90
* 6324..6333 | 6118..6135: 1.93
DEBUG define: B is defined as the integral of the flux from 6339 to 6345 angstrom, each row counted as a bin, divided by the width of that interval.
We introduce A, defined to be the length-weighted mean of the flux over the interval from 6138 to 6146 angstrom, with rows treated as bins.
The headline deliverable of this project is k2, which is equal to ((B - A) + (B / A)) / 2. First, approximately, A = 17.6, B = 18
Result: 0.6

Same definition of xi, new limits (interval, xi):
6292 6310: 21.3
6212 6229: 13.0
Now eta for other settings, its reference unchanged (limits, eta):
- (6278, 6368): 0.96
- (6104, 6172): 1.13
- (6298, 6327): 0.97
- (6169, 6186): 0.93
